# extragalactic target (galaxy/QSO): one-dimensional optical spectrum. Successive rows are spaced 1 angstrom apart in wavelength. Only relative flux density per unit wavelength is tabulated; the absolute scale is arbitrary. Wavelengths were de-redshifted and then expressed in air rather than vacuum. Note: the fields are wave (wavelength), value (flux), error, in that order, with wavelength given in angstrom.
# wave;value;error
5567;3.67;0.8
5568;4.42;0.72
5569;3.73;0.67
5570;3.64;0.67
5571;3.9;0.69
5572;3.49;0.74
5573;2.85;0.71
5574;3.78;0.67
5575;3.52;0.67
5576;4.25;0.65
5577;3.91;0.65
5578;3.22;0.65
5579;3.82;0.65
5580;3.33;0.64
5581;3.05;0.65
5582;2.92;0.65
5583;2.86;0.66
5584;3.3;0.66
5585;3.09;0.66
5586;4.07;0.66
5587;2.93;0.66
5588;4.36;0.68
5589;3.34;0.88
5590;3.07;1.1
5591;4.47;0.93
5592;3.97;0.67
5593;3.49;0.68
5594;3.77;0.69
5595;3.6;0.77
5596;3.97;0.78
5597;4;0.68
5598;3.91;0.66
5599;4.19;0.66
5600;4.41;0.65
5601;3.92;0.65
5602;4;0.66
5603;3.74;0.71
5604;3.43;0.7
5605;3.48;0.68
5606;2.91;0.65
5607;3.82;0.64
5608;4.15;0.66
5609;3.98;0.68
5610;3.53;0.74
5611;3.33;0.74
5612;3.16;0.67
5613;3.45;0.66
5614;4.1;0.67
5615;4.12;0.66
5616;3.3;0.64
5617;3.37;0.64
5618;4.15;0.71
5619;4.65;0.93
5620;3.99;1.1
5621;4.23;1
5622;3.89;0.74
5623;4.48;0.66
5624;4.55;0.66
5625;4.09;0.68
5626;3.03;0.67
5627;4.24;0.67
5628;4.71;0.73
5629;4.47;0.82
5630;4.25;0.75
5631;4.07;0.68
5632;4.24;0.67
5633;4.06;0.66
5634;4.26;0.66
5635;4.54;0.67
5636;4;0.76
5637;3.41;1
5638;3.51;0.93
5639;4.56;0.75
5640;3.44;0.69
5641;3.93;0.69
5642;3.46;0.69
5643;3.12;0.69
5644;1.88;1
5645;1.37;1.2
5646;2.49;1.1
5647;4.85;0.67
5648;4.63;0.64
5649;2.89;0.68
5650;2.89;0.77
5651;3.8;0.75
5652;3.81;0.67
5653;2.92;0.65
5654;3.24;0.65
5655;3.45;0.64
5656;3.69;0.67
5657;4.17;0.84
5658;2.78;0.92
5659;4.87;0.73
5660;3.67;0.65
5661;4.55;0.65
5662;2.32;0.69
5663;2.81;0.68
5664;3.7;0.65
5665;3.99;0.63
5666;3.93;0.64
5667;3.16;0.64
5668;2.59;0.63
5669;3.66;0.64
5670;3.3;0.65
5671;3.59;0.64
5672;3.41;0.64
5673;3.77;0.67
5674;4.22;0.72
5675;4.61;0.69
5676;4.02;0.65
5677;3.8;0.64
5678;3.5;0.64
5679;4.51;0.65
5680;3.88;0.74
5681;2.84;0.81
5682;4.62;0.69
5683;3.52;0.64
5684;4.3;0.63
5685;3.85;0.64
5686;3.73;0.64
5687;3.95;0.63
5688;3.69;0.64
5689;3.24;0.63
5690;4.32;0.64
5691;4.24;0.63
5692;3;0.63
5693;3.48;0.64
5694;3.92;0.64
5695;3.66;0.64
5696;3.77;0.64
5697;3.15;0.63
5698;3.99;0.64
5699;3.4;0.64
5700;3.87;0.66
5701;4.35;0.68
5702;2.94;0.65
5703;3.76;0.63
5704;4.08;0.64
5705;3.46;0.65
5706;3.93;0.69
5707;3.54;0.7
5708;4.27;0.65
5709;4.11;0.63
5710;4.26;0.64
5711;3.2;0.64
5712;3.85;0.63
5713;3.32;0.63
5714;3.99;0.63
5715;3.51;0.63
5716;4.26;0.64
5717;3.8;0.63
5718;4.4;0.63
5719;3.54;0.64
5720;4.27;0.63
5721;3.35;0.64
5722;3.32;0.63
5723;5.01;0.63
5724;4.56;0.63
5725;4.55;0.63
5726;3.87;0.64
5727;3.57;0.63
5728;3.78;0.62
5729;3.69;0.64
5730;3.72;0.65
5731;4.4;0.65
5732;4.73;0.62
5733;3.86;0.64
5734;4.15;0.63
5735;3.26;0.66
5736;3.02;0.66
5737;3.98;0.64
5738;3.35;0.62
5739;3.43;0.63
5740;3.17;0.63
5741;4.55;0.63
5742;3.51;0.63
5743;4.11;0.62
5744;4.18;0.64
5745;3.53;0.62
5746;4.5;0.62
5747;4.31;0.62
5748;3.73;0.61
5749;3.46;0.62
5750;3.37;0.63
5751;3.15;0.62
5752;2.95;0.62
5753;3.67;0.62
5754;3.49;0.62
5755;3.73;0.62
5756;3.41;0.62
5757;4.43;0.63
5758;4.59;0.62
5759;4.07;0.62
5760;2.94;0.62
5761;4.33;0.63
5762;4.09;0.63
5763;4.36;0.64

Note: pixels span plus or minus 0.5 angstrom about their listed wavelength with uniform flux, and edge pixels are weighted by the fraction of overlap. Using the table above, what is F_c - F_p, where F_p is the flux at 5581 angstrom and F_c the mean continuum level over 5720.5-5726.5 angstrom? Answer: 1.1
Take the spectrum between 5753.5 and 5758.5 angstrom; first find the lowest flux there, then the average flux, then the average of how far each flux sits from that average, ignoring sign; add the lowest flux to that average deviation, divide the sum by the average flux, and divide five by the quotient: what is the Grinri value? 5.1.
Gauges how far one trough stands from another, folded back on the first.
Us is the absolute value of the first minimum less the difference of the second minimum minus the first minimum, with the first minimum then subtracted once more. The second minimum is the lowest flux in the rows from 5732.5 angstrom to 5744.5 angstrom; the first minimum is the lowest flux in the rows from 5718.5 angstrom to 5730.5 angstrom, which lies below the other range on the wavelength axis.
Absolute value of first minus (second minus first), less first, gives 0.3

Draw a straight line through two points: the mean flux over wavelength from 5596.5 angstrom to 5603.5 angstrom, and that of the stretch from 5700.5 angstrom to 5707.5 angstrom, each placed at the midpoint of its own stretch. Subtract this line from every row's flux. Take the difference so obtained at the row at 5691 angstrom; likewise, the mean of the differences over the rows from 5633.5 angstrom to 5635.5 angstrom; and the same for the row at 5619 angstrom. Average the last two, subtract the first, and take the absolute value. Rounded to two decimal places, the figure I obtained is 0.10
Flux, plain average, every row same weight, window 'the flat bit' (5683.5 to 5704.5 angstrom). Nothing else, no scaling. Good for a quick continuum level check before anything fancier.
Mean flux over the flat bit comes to 3.75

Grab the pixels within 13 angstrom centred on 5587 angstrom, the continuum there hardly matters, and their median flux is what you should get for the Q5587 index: 3.3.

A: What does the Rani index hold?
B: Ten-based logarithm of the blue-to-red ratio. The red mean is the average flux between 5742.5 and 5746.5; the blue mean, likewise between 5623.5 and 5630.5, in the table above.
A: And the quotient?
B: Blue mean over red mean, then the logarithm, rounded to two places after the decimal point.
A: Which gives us 0.01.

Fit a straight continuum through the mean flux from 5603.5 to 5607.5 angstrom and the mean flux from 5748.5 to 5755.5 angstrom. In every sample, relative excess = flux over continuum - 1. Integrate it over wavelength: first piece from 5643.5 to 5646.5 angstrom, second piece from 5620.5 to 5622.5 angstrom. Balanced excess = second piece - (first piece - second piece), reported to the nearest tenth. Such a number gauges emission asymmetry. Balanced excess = 2.1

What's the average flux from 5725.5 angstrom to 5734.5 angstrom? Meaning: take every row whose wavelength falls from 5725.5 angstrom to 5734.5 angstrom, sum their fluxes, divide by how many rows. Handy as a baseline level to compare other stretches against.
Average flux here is 3.97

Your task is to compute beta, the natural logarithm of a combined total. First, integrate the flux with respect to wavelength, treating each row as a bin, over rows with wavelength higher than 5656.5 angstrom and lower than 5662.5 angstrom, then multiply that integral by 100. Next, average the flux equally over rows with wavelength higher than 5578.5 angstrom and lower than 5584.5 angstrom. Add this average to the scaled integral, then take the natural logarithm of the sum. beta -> 7.71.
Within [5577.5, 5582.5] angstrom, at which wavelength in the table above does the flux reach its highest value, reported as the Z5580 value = 5579 angstrom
